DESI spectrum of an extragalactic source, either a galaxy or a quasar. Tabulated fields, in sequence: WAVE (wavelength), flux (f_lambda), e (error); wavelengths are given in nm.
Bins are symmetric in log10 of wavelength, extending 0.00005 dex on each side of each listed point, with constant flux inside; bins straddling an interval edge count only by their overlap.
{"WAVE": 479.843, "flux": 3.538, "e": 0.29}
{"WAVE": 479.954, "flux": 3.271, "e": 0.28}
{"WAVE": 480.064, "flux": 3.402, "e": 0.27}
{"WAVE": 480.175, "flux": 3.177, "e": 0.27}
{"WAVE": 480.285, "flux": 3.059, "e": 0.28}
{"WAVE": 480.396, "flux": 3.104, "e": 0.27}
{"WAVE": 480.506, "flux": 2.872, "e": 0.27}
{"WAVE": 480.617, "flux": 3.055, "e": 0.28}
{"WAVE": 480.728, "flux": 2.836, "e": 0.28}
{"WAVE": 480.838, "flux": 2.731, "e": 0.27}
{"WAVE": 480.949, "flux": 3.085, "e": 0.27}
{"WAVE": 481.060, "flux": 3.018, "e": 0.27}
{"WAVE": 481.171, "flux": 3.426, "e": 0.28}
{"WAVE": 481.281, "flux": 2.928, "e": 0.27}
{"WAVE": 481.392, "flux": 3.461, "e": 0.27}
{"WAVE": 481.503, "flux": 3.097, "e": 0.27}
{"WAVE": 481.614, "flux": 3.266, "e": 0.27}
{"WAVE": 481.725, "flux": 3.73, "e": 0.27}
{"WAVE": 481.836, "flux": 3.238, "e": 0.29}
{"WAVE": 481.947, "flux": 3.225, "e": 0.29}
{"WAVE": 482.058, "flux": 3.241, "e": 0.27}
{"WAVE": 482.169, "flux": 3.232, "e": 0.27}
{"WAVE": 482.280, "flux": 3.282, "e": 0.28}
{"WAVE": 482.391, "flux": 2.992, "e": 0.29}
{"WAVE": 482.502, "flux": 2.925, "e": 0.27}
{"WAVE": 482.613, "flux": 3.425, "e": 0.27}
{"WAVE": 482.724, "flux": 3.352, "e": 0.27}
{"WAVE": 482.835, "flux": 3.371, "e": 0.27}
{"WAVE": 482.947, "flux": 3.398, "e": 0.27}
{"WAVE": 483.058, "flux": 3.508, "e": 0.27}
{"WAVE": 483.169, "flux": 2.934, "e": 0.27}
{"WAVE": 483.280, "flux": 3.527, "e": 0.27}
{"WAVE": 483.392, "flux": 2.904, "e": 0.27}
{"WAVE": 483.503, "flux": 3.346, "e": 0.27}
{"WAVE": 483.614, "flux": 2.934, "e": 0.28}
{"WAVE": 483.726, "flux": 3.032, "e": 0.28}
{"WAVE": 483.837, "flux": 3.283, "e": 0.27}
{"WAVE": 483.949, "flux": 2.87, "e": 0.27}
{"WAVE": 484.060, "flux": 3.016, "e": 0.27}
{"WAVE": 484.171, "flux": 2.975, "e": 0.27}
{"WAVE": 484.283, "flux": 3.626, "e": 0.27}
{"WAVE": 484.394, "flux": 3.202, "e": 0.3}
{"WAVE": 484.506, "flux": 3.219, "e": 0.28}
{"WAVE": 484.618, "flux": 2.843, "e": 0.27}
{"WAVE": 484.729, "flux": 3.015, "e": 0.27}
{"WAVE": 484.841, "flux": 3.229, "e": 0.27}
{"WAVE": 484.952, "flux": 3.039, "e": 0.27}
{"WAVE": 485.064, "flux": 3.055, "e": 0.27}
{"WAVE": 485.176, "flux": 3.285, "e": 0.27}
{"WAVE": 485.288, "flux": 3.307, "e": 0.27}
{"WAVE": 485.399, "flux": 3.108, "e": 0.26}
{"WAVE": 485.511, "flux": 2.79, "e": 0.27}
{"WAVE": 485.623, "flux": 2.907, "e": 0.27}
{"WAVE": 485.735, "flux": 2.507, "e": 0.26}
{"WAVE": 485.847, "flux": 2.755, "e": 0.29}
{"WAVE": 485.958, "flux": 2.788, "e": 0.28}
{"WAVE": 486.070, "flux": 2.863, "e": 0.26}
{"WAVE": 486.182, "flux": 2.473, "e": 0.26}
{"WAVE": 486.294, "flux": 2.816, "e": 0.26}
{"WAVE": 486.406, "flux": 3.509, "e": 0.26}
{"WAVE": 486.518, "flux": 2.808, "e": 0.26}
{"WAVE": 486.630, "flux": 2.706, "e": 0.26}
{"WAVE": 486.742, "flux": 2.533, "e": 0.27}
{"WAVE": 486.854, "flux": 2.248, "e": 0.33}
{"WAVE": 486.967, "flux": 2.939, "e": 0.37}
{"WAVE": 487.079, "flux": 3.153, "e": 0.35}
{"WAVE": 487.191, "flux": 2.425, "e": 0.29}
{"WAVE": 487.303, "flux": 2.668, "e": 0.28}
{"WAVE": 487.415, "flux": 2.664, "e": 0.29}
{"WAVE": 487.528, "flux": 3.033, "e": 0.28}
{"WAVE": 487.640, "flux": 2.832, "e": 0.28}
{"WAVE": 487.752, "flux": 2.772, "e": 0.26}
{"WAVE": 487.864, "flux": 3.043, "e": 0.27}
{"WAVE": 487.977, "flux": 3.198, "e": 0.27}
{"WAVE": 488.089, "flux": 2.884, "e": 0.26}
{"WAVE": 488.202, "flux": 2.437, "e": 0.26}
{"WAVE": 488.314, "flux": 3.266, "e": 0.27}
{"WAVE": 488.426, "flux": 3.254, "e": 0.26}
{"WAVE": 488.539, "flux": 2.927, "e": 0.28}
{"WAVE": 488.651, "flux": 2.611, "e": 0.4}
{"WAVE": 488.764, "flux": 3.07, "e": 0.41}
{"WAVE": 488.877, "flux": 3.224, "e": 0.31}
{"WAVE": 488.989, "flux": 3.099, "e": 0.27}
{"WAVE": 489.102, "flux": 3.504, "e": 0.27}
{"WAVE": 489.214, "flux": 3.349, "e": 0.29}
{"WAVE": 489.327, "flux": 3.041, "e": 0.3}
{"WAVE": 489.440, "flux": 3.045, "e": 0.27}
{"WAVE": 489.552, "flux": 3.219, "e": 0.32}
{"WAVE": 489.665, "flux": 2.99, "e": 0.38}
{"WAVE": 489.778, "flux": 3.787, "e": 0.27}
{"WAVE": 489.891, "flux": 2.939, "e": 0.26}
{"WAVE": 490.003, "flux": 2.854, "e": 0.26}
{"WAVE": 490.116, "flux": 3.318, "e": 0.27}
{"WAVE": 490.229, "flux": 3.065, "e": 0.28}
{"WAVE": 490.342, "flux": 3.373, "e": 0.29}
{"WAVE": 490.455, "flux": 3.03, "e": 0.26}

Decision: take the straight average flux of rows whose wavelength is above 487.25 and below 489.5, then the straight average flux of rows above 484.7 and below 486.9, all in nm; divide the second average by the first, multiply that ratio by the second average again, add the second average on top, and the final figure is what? 5.67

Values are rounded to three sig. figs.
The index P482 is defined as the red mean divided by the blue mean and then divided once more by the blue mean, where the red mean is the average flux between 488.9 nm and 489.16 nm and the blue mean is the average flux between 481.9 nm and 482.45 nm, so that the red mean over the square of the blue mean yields 0.324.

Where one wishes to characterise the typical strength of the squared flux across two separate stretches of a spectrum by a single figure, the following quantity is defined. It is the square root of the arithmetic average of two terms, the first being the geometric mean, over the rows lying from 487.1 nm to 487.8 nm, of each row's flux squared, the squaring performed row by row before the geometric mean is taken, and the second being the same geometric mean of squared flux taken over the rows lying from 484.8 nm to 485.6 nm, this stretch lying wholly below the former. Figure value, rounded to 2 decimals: 2.93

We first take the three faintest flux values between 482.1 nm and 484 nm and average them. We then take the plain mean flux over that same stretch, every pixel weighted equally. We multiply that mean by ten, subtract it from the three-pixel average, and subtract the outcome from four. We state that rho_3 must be 33.1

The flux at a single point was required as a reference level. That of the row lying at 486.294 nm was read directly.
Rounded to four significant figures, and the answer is 2.816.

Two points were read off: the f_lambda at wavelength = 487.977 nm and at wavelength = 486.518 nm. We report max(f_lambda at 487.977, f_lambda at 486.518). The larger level 3.198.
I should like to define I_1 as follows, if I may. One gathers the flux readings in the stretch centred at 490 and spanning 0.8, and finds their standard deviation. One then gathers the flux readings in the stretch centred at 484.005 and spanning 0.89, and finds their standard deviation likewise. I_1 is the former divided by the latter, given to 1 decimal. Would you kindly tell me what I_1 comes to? 1.3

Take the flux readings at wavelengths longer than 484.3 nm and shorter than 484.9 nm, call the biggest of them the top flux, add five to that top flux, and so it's 8.23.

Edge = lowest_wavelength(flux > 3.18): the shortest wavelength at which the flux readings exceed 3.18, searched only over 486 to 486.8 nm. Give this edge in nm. 486.406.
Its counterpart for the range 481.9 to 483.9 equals 481.947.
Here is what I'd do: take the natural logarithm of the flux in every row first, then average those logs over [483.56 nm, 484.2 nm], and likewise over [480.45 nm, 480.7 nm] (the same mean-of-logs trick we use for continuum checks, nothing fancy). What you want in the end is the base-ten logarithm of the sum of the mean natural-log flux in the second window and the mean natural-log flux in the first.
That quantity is 0.340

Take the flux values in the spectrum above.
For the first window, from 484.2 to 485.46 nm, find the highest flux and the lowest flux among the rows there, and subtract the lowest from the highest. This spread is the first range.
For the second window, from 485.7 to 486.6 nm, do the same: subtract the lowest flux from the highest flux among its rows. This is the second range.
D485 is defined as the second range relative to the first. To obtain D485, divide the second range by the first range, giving 1.32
